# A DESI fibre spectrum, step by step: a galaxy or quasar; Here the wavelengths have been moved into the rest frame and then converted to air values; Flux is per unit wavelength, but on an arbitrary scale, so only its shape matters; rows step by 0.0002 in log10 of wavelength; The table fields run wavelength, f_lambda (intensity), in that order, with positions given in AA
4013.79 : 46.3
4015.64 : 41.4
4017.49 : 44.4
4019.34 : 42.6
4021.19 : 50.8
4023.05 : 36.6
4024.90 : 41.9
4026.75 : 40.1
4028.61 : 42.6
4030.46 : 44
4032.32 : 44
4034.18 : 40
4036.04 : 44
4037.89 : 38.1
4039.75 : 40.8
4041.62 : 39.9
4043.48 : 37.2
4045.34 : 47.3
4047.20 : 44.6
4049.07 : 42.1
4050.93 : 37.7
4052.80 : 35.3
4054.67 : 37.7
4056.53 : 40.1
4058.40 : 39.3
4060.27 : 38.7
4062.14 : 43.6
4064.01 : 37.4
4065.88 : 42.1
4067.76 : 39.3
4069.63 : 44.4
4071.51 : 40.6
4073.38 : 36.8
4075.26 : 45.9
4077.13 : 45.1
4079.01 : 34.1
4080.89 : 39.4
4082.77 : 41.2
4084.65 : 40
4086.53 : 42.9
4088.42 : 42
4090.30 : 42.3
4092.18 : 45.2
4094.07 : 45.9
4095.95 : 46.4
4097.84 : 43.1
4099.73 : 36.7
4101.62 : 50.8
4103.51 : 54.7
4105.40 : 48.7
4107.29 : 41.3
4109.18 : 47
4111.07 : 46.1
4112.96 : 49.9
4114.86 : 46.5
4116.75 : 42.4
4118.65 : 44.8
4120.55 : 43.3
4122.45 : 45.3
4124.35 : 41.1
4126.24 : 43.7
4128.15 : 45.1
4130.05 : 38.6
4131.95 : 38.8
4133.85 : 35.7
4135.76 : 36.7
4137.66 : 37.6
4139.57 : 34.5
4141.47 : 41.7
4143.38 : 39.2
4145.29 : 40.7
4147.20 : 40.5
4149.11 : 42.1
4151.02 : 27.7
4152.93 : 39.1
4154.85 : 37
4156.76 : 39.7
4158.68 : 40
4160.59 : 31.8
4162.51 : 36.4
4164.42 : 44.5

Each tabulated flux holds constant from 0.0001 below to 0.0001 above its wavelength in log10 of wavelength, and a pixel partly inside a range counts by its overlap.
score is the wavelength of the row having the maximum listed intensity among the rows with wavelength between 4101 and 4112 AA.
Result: 4103.51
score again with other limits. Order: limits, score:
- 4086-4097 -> 4095.95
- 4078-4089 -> 4086.53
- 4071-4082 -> 4075.26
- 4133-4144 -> 4141.47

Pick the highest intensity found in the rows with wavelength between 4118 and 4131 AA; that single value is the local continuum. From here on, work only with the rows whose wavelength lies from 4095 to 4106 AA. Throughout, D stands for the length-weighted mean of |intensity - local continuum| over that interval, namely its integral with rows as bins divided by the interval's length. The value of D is 5.1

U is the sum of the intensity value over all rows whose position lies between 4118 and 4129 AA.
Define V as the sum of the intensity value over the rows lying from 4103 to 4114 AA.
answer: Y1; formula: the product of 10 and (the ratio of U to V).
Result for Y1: 9.2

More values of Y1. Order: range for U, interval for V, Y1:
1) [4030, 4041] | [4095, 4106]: 8.9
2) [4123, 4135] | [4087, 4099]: 9.2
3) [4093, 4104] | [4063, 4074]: 11.5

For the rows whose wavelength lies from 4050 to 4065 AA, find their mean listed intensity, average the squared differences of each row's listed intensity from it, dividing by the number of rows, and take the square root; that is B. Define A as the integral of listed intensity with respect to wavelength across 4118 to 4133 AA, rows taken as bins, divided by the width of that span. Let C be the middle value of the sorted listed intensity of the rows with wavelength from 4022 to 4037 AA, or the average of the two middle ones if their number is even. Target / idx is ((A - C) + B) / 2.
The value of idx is 1.3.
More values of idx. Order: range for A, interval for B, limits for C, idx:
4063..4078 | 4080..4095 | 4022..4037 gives 0.7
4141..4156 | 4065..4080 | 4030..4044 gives 1.0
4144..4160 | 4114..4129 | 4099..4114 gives -4.0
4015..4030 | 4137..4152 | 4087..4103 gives 1.5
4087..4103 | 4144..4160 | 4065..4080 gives 3.6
